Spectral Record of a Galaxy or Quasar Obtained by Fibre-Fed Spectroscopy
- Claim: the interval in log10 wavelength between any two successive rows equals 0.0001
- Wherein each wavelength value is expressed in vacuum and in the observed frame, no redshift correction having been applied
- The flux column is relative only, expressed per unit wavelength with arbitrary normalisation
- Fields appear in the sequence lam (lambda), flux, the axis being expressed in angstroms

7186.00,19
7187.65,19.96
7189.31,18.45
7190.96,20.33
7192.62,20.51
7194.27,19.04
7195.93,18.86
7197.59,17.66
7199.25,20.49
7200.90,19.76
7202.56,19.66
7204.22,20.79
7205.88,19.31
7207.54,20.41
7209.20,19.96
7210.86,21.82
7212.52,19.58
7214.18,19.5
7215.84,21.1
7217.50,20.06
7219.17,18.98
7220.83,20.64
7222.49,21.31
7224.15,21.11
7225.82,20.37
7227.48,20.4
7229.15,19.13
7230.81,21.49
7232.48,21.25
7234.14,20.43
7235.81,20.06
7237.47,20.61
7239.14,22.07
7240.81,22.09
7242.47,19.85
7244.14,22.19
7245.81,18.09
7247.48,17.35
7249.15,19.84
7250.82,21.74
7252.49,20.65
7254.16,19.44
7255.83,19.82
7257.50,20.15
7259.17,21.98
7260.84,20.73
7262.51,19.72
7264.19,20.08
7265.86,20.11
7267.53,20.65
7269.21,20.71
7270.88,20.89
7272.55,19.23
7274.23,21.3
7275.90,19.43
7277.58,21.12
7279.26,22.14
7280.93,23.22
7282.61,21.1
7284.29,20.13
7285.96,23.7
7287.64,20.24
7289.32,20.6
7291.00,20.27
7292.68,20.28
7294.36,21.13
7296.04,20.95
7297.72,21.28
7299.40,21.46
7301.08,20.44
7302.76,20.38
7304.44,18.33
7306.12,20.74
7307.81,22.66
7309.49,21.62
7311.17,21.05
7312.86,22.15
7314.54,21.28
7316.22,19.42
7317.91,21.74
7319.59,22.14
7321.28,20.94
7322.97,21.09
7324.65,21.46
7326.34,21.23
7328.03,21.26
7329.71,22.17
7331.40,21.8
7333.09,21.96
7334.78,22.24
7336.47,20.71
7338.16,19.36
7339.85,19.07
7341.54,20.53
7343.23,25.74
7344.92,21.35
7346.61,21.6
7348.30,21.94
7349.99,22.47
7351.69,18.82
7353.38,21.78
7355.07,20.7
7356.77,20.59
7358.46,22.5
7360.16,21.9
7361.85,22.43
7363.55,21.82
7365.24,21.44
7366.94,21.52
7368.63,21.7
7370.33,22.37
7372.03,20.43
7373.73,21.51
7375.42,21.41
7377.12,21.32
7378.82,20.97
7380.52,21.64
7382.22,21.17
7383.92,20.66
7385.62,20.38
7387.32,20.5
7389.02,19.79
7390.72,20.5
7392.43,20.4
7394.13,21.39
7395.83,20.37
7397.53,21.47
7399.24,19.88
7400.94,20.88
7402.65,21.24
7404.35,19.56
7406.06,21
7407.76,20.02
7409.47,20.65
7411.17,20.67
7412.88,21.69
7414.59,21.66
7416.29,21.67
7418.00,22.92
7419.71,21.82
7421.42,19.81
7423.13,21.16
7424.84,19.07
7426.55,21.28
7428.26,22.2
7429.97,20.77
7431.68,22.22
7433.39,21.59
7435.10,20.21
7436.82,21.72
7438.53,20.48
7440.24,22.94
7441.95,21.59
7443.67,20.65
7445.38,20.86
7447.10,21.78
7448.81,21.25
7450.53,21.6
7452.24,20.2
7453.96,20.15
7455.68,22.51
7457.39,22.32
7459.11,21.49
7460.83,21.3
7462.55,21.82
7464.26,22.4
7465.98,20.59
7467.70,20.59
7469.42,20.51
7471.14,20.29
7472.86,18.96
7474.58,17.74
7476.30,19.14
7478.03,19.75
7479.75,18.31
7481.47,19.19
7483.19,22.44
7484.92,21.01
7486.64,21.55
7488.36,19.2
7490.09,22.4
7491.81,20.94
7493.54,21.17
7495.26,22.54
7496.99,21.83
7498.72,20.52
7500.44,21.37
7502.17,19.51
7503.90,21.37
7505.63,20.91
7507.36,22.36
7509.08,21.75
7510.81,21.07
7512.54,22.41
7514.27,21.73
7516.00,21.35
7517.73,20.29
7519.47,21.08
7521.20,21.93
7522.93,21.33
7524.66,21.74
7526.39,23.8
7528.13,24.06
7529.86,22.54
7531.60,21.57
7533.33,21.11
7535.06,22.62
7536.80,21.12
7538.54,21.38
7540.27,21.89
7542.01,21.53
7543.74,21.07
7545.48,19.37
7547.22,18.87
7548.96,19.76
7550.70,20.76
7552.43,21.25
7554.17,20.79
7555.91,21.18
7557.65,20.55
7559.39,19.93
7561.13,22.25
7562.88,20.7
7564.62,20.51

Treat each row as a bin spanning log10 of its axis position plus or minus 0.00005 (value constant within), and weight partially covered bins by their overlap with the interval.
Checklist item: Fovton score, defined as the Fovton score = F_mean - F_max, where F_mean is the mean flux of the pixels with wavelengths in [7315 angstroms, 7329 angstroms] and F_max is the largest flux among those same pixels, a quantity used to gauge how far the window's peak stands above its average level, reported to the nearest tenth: -1.0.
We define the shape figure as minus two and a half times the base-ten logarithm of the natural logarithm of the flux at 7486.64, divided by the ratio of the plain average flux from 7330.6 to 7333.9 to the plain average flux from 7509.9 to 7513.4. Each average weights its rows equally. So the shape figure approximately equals -1.211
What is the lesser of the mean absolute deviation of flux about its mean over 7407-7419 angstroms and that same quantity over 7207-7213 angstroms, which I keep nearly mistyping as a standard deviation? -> 0.69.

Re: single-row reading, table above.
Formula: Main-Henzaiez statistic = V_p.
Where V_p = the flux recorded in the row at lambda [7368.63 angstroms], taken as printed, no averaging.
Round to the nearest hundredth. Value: 21.70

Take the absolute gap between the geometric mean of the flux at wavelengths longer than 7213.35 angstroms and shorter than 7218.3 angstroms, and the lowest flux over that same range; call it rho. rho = 0.71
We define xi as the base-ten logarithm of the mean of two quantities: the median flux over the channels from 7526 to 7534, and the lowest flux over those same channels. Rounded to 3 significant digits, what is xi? 1.34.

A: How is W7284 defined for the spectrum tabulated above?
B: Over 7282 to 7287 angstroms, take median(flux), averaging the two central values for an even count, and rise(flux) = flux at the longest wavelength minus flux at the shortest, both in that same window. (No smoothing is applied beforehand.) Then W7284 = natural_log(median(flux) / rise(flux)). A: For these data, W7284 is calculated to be 2.1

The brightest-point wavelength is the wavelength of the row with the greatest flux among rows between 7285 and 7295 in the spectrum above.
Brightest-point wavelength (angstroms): 7285.96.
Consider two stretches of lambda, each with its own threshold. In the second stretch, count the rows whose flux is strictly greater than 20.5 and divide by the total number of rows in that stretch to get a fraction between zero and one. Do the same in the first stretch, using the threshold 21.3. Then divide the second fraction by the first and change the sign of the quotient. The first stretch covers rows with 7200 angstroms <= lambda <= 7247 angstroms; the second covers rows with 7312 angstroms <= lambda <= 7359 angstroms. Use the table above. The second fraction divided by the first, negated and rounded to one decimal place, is -4.0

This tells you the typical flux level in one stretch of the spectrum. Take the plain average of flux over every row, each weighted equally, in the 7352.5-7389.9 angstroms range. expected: 21.30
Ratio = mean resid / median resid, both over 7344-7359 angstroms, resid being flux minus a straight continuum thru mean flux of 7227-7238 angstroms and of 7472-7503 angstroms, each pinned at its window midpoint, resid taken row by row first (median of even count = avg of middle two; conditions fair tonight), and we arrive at 0.74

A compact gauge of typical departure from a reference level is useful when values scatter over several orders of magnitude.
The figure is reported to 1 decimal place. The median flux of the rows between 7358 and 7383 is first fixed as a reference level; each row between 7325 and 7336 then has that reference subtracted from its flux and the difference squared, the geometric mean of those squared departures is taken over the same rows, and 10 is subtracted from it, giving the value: -9.8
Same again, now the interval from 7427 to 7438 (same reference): -9.8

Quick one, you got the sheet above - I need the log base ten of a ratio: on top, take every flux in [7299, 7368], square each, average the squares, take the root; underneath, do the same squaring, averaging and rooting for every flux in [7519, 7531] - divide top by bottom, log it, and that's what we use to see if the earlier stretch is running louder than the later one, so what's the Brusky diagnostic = -0.021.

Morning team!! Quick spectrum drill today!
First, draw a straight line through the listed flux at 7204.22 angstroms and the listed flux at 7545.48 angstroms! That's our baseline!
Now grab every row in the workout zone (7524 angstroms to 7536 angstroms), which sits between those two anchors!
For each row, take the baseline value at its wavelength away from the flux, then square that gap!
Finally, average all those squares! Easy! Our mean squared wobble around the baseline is 10.4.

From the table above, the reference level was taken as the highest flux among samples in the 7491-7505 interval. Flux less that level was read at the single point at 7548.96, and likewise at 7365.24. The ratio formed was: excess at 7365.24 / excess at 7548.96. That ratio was 0.40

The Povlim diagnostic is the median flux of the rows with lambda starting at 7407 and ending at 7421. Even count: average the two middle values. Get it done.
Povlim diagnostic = 21.7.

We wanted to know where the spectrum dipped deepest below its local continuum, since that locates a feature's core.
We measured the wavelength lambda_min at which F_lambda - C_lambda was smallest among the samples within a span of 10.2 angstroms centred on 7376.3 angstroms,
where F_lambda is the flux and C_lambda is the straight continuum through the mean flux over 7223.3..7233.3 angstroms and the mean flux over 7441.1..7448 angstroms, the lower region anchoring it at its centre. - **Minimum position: 7372.03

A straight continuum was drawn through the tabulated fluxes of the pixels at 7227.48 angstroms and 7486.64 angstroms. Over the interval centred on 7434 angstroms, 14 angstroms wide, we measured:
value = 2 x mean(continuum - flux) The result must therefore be -0.4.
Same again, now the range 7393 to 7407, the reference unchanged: 0.9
